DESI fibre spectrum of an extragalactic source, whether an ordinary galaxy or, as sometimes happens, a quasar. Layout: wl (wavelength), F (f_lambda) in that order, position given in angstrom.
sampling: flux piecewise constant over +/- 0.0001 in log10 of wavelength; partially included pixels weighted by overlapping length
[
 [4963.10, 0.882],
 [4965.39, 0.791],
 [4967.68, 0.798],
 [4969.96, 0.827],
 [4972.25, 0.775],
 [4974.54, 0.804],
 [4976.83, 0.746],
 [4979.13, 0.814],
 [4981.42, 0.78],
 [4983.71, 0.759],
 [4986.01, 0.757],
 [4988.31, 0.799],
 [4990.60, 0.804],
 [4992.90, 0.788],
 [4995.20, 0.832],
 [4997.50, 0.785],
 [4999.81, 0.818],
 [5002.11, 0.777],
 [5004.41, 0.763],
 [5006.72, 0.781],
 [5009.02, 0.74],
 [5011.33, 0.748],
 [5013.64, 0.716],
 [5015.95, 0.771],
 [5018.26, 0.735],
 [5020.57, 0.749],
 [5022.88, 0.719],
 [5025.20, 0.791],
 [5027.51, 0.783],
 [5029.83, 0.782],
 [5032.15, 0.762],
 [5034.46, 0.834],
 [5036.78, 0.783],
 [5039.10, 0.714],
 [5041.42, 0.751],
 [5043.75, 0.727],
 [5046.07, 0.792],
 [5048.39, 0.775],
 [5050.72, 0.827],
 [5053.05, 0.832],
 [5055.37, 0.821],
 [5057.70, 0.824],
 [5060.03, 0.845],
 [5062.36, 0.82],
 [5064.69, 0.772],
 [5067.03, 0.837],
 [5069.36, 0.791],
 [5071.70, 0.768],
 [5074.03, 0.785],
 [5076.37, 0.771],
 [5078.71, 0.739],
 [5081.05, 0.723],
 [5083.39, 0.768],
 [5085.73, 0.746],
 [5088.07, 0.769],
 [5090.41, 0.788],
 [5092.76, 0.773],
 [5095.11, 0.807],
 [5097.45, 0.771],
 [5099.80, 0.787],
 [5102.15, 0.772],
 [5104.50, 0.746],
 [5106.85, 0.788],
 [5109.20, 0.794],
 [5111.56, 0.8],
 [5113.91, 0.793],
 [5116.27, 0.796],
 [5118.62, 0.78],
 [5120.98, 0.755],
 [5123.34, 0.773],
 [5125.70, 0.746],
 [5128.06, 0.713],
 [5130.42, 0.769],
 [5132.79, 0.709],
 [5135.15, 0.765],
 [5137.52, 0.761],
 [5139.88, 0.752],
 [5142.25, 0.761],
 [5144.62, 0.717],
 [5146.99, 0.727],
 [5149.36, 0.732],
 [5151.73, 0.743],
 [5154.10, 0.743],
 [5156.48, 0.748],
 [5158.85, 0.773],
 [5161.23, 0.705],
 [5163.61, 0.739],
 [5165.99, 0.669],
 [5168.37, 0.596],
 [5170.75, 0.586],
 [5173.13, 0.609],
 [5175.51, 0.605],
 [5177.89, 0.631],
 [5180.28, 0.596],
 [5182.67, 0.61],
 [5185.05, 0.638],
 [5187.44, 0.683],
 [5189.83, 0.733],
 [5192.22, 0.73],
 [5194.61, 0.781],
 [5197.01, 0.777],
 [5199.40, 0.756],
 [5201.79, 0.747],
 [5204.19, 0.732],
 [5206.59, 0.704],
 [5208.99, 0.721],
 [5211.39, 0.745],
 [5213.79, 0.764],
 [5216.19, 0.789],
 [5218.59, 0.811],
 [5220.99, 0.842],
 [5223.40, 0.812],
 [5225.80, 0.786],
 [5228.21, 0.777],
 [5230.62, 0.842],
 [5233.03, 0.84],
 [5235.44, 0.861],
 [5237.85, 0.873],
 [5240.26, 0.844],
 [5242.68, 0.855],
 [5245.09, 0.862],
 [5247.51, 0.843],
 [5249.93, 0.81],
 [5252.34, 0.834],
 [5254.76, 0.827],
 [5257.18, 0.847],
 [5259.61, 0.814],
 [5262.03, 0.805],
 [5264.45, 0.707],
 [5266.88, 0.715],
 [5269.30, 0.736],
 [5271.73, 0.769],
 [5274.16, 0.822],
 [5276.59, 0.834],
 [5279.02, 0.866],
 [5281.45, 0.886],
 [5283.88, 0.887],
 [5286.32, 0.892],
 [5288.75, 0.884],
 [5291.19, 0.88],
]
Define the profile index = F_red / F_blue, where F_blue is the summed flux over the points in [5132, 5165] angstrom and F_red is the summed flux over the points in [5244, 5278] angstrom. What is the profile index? 1.08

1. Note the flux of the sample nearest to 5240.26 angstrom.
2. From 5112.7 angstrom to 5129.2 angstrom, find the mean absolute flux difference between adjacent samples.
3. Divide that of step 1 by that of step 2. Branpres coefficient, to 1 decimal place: 41.5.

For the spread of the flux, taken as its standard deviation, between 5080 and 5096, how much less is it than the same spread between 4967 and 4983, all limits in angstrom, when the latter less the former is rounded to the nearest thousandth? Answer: 0.000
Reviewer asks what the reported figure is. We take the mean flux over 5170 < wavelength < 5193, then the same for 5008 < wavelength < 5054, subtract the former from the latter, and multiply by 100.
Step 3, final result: 12.4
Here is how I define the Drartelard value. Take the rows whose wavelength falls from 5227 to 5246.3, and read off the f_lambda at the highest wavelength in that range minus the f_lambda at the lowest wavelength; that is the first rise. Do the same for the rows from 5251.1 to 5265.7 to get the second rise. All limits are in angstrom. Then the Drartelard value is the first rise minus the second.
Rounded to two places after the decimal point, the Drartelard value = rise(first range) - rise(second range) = 0.21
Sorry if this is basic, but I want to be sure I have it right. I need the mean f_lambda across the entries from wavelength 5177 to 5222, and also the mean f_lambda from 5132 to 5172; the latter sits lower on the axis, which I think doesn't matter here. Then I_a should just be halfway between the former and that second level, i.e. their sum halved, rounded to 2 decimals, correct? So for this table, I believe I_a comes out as 0.72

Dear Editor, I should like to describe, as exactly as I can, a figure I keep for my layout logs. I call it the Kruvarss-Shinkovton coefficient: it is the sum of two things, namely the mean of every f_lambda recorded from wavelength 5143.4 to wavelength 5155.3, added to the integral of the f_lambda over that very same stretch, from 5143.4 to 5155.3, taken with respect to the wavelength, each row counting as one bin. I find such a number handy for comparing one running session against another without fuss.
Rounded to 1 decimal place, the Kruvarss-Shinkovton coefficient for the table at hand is 9.4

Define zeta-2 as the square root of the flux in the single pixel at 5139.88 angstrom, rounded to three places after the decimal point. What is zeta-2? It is 0.867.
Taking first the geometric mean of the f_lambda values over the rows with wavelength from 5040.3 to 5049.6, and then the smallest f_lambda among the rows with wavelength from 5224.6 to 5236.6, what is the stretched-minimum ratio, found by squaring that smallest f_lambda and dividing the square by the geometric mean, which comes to 0.79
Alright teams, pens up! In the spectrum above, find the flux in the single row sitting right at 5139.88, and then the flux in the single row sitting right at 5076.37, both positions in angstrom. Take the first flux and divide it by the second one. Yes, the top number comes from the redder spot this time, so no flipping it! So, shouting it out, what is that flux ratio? 0.98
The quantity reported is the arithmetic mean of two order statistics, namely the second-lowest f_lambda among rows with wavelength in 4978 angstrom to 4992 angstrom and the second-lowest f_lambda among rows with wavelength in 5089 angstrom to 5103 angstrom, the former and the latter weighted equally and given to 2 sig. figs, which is 0.77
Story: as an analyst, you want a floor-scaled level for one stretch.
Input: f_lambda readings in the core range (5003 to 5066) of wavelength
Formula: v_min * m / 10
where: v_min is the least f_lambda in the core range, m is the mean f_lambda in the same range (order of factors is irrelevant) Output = 0.0554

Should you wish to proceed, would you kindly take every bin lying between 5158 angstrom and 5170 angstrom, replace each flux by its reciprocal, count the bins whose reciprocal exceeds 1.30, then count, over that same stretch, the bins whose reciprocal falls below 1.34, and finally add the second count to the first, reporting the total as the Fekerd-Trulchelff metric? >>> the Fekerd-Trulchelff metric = 5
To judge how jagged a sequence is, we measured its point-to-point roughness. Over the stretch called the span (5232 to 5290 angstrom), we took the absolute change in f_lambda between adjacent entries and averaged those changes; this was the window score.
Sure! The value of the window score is 0.0224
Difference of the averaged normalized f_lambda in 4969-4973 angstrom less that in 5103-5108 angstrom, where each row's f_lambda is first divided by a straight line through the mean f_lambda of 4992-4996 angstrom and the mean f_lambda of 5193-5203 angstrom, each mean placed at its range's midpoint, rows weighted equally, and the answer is 0.01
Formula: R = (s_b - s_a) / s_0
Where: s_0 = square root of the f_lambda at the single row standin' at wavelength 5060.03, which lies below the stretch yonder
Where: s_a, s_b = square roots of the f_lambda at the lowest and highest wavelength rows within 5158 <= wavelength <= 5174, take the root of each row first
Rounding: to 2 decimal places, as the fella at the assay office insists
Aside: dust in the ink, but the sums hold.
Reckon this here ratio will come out -0.11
